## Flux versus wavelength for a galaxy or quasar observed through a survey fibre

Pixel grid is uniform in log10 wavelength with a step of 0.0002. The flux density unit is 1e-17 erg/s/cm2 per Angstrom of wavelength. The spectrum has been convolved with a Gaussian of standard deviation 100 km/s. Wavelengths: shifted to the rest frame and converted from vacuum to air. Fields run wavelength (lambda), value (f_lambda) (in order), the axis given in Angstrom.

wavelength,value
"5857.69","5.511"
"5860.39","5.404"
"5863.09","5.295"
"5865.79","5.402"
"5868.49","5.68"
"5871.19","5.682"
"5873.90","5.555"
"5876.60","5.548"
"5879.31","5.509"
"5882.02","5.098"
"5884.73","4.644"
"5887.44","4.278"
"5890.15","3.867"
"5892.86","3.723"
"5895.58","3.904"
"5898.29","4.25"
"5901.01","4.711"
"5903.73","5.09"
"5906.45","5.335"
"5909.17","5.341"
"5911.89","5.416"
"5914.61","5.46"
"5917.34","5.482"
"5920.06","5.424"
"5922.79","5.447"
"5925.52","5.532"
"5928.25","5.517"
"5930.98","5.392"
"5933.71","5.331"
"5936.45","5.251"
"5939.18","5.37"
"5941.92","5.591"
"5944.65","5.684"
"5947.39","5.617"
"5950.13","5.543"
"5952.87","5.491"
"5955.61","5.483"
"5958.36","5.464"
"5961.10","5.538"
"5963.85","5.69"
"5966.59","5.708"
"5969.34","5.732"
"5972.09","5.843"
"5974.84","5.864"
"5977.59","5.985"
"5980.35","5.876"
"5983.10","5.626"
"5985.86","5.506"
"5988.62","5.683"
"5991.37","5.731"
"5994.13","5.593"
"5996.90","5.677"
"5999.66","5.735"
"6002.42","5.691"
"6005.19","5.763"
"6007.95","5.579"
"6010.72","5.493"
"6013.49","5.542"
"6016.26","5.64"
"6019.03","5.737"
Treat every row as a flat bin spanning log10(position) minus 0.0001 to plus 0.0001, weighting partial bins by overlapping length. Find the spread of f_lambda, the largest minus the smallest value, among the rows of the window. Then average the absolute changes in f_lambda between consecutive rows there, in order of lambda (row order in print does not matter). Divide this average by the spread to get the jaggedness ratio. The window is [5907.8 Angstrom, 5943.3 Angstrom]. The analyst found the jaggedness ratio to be 0.23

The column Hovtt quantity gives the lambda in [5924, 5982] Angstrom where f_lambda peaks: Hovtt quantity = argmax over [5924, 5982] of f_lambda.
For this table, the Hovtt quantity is 5977.59 Angstrom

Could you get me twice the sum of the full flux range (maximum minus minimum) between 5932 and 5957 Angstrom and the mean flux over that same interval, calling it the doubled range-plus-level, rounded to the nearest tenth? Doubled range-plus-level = 11.8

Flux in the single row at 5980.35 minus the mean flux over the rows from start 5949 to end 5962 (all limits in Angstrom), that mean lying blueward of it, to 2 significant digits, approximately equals 0.37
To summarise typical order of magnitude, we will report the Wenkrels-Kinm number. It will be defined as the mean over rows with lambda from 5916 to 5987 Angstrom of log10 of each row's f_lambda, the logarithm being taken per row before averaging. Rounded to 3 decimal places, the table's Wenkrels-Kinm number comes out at 0.746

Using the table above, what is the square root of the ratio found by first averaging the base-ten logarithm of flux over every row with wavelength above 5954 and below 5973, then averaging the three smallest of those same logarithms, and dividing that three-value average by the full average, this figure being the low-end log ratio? 0.993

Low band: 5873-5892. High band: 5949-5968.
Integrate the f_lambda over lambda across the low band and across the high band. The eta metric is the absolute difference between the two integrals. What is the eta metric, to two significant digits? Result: 13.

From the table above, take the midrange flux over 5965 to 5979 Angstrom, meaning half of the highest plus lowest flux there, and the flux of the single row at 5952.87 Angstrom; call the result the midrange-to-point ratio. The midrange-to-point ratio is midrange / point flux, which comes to 1.06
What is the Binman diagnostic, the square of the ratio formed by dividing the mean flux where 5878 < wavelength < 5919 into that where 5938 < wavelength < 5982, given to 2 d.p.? 1.38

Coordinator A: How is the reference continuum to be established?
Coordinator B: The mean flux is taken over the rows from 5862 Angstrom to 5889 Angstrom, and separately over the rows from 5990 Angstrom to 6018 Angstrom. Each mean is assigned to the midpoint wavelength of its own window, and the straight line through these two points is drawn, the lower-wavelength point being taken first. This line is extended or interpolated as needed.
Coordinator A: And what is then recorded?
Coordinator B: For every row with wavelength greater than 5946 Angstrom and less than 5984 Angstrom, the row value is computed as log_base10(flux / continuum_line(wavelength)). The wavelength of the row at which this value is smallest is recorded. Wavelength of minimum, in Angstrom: 5958.36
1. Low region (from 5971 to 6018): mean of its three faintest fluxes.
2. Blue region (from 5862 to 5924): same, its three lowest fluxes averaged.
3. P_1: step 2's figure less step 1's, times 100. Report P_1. -168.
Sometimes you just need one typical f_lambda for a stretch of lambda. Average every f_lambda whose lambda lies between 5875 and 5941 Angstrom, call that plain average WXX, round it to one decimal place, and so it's 5.0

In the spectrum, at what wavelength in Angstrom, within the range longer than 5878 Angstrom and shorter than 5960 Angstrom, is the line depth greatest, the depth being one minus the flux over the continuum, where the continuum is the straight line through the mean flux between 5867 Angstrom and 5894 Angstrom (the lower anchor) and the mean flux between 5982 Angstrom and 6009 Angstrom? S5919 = 5892.86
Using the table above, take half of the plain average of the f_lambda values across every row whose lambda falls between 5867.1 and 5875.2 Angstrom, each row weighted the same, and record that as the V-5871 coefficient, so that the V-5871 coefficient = 2.82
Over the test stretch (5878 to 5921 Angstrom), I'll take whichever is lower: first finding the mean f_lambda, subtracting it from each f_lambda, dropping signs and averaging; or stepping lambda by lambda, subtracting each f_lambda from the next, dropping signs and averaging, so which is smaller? 0.24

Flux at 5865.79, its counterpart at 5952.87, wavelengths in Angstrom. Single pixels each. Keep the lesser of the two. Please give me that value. 5.40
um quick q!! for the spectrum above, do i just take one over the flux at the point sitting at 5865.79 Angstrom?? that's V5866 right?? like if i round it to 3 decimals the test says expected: 0.185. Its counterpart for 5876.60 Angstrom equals 0.180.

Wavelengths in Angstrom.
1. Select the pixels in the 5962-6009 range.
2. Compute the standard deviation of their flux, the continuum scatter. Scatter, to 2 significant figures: 0.12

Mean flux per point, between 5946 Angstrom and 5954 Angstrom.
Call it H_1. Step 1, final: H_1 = 5.55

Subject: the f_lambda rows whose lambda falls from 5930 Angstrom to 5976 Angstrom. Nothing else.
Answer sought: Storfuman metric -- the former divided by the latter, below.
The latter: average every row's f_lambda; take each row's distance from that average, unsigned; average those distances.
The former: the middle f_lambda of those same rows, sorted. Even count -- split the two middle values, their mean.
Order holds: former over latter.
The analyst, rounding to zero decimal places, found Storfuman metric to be 39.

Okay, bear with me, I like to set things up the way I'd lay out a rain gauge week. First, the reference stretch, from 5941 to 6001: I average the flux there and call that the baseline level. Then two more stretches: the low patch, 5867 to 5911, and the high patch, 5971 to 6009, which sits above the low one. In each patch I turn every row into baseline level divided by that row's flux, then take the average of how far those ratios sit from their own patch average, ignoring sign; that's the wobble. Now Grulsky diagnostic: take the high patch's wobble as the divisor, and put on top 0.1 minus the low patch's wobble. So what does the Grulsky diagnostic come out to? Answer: -3.1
